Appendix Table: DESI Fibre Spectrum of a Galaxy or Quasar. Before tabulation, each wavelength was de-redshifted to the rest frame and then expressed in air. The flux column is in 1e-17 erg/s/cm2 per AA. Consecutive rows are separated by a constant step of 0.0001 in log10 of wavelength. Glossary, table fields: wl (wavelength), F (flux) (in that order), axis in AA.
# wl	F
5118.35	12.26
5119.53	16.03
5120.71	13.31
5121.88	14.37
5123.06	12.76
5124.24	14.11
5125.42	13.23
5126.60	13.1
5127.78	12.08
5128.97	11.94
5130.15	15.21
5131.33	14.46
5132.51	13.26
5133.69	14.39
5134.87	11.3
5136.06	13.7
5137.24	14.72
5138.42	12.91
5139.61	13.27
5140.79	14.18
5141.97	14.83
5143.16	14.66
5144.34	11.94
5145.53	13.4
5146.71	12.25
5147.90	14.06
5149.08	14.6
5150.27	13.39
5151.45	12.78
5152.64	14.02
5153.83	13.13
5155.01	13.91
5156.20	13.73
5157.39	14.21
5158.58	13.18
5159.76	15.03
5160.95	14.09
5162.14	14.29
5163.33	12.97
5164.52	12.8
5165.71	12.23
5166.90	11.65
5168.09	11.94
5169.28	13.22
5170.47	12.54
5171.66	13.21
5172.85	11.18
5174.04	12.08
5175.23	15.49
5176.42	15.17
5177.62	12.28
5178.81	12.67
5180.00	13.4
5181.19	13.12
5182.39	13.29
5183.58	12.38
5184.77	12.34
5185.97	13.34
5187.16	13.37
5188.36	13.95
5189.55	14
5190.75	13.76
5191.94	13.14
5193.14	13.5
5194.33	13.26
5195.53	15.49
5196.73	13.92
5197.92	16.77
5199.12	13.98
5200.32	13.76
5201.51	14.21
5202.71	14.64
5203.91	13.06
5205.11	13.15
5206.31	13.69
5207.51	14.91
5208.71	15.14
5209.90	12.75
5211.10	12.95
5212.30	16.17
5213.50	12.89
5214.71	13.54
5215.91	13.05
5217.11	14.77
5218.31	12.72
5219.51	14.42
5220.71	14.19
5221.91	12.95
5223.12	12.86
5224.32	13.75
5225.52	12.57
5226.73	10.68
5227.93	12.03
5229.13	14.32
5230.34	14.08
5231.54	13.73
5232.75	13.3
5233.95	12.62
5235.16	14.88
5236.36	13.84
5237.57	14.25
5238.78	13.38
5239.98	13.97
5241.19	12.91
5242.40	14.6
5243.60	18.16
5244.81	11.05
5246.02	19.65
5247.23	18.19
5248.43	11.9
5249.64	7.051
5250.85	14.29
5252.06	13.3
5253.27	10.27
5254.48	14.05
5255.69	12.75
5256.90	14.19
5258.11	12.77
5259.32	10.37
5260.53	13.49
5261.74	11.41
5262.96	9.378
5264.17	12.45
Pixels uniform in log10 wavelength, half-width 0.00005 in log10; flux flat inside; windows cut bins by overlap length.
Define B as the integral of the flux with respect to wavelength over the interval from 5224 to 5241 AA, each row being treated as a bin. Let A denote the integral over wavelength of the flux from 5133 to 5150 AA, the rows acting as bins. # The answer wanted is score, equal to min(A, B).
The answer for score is 227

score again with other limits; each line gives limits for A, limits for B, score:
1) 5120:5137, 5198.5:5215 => 228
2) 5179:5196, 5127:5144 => 228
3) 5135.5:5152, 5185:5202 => 225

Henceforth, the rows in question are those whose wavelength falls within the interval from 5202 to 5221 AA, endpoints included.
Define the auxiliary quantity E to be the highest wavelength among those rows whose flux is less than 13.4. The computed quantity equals 5218.31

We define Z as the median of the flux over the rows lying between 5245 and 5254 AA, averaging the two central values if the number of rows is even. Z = 13.3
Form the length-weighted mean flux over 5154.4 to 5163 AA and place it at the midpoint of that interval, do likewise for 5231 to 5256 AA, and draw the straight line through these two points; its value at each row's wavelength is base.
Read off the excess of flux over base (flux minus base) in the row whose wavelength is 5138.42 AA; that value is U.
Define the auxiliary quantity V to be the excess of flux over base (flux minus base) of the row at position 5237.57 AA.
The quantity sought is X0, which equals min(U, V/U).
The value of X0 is -1.2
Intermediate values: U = -1.2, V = 0.50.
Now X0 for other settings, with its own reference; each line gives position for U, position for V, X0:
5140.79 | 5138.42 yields -13.9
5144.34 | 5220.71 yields -2.1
